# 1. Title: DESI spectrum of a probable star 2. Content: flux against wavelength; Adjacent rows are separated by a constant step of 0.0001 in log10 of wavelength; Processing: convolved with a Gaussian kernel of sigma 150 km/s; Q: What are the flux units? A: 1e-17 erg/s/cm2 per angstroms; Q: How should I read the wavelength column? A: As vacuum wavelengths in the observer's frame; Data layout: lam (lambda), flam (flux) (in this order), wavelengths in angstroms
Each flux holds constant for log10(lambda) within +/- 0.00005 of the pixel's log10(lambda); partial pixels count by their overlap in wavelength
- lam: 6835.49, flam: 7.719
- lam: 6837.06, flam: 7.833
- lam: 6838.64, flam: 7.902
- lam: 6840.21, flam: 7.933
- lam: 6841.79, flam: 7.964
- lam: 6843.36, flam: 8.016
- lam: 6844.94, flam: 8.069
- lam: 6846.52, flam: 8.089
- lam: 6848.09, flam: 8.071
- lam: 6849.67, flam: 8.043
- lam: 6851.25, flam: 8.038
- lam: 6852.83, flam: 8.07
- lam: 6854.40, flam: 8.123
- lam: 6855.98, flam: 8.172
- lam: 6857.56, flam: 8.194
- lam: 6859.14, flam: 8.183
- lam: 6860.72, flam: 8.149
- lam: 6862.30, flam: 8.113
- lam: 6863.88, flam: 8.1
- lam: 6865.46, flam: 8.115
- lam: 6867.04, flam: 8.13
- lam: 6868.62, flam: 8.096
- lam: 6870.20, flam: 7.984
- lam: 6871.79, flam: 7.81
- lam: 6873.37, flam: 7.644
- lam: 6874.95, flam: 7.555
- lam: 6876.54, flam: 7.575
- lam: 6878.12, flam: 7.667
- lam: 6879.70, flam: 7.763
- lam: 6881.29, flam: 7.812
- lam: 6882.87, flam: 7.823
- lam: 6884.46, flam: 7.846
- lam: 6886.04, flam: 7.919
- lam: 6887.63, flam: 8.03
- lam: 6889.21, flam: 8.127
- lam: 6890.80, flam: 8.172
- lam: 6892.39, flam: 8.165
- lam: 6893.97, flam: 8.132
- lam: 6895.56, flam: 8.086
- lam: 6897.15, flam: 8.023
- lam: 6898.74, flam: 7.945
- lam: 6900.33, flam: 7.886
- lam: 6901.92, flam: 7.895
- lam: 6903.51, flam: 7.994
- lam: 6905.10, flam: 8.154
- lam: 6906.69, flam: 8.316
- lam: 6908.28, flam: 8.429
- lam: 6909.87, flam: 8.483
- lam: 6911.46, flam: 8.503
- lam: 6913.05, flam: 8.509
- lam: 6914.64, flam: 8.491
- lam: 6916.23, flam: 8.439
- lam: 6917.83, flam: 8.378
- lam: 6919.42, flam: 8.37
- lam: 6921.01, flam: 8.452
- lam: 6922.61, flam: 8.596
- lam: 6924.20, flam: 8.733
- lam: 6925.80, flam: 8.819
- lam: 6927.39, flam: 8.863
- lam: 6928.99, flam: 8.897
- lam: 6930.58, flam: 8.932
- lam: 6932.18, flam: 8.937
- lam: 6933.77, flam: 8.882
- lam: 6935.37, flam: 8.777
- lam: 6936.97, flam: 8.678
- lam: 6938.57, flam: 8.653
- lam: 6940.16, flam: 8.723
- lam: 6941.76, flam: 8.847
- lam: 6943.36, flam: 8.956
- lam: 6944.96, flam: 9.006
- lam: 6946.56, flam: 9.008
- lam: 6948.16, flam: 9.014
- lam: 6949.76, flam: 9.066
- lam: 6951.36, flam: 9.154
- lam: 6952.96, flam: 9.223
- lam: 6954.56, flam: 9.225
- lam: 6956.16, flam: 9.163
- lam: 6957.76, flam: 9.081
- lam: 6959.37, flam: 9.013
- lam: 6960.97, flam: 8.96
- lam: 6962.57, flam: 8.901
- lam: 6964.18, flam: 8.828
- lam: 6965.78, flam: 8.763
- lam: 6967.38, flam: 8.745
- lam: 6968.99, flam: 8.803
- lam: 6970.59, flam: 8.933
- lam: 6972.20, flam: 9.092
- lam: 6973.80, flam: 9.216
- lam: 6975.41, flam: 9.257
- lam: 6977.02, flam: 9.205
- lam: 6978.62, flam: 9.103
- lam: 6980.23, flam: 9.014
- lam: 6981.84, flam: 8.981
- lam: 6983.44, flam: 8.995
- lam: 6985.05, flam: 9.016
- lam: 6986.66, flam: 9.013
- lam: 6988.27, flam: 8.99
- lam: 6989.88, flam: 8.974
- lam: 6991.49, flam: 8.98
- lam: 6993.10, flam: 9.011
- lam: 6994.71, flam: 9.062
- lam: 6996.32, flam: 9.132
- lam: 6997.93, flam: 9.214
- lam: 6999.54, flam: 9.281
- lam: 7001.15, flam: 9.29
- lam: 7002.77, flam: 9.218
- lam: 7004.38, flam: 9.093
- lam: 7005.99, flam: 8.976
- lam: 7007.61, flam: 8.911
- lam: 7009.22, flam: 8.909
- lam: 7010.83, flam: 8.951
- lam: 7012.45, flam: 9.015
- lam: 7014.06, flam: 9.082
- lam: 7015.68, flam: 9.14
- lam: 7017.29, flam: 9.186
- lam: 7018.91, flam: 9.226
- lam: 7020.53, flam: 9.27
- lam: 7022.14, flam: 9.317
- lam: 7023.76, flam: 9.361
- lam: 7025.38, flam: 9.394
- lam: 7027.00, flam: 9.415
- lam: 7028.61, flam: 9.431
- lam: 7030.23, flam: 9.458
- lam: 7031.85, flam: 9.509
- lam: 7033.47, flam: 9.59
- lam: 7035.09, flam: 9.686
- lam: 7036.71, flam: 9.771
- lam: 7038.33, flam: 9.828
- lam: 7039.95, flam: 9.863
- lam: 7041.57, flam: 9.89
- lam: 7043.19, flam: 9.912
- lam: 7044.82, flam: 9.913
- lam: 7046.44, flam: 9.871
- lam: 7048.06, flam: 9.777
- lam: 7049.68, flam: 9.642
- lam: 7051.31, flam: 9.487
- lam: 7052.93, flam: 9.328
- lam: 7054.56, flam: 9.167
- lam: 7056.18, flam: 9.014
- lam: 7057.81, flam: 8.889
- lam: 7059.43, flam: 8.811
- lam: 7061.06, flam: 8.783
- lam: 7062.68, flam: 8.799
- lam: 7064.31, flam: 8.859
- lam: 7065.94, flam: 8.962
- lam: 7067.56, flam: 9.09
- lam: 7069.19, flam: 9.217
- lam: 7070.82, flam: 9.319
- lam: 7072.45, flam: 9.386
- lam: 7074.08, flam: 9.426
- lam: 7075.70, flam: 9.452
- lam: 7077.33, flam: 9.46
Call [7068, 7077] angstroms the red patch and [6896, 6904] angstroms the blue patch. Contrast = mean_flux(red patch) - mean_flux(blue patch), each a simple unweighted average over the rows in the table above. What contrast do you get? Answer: 1.41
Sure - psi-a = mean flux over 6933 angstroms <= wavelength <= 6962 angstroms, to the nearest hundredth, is 8.97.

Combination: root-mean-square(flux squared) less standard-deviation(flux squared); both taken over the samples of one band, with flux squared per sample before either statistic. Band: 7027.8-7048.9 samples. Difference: 91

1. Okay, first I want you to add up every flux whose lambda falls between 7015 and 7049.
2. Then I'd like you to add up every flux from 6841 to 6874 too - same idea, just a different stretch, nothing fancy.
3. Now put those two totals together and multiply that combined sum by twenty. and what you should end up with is 7400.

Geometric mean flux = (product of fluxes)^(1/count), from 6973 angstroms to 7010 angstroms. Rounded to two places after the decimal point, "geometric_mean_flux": 9.08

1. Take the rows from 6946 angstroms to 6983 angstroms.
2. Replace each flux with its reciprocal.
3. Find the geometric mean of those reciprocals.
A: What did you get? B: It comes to 0.111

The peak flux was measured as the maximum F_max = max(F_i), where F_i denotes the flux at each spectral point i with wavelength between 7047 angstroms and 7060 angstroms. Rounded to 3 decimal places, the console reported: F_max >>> 9.777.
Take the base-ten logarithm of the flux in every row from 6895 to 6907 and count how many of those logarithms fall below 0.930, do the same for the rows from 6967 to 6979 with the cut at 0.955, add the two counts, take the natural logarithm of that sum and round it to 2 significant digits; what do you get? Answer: 2.4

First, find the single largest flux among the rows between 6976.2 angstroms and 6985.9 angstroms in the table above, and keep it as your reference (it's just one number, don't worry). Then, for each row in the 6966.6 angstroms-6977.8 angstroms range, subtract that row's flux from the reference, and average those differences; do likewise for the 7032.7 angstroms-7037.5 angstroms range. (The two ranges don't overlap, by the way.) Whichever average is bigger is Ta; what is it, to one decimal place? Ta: 0.2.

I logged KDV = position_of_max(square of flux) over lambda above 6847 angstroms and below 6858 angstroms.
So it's 6857.56 angstroms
